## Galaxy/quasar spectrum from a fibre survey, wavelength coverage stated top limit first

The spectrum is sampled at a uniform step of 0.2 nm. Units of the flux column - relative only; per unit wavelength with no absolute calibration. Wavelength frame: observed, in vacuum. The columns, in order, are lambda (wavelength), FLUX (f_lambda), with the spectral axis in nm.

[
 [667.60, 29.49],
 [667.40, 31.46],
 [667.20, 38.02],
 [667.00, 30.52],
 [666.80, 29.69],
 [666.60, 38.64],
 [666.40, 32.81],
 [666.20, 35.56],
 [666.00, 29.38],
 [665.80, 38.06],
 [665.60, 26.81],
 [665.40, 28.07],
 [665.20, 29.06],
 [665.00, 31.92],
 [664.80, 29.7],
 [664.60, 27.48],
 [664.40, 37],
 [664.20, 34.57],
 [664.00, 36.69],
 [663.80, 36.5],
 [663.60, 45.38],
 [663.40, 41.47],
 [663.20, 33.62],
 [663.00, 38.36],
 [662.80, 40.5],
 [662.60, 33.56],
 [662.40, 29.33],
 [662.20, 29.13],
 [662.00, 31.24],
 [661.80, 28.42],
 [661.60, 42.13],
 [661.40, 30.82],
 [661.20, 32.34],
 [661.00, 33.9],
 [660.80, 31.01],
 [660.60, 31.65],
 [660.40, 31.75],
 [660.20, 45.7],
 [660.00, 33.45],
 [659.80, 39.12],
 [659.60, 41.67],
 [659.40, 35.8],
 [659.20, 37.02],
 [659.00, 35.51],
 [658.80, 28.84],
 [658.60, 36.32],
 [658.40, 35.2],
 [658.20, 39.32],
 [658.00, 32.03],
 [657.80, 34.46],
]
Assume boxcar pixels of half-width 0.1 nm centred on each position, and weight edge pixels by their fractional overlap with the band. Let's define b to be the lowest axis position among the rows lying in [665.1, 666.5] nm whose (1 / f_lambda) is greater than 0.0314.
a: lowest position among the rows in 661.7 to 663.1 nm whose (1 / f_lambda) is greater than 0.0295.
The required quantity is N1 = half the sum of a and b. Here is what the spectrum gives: 663.50 nm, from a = 661.80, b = 665.20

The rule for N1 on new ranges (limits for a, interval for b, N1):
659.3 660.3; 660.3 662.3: 660.20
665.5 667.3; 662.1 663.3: 663.90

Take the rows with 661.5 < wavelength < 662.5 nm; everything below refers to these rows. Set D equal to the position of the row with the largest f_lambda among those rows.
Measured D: 661.60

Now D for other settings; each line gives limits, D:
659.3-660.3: 660.20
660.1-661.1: 660.20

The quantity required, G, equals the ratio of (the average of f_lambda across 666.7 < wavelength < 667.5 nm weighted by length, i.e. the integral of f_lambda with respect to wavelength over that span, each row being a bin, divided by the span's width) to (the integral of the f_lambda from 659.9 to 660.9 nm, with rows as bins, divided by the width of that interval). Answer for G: 0.93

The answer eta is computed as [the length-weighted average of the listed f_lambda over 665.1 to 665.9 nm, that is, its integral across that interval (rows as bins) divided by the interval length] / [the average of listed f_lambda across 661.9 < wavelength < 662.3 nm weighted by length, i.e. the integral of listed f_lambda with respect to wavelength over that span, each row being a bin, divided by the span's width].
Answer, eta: 1.01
